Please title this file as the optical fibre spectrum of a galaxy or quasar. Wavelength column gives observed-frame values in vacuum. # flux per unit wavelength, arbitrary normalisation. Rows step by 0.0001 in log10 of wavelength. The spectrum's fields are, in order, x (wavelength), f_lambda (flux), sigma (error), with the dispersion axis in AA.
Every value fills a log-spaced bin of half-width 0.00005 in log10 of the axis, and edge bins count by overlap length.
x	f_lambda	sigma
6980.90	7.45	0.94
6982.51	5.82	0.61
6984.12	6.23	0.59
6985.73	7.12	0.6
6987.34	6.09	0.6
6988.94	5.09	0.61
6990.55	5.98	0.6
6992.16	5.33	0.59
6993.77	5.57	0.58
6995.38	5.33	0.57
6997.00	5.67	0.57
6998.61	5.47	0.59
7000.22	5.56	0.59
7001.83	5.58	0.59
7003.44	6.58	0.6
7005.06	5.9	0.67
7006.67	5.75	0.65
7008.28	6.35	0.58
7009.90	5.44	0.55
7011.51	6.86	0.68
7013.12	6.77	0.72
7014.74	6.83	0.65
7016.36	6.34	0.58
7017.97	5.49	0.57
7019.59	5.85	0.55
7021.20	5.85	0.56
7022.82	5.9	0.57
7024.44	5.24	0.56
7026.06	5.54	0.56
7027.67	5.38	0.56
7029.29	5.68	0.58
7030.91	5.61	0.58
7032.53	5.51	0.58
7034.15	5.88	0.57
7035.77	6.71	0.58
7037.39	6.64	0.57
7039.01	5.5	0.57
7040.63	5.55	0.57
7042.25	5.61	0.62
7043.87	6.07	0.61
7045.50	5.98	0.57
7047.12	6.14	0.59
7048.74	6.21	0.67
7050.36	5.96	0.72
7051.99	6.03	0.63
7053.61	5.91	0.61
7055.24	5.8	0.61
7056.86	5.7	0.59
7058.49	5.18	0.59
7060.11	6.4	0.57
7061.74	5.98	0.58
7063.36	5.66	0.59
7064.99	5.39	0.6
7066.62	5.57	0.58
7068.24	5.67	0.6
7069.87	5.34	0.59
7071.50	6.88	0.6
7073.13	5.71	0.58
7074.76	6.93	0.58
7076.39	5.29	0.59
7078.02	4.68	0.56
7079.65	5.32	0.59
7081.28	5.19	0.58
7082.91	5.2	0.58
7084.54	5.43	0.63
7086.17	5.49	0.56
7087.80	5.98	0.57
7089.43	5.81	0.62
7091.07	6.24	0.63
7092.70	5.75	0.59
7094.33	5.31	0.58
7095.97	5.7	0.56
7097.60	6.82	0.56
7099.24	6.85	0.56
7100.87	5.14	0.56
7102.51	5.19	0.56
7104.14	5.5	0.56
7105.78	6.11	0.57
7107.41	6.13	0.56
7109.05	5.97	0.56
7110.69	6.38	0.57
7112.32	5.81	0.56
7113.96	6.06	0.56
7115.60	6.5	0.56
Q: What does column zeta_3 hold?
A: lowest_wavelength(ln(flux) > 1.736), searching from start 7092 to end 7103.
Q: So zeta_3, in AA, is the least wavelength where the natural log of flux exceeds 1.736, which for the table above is 7092.70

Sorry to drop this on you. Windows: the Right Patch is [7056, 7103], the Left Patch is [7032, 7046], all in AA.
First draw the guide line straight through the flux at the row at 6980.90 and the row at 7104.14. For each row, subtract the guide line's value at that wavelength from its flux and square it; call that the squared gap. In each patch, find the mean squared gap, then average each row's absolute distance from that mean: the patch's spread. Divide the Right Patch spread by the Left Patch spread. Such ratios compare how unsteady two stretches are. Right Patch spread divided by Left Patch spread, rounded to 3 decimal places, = 0.872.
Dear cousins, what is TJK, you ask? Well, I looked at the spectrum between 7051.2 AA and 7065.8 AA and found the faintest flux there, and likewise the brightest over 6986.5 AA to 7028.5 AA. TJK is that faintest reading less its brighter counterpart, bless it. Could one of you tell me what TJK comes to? -1.7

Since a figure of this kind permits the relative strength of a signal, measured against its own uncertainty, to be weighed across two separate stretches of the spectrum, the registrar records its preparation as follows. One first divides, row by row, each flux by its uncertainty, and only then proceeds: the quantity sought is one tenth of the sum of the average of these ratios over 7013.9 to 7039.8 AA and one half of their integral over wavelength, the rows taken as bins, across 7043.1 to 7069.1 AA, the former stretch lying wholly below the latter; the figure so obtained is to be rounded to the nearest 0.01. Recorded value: 13.59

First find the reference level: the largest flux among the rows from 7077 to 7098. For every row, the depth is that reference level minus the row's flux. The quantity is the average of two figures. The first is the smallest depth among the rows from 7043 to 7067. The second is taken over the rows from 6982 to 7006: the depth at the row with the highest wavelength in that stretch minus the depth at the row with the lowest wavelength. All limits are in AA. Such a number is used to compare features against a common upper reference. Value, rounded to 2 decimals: 0.17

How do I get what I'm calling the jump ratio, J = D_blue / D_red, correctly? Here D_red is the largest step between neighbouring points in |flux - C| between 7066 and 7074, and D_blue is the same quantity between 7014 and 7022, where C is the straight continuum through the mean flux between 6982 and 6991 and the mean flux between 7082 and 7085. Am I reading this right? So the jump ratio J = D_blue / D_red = 0.34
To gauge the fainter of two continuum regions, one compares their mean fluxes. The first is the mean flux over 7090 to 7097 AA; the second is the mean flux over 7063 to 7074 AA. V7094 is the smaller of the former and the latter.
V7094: 5.75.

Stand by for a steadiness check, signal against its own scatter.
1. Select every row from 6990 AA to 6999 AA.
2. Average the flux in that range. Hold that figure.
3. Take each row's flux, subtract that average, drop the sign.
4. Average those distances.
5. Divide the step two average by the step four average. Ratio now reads 31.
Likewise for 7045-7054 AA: 66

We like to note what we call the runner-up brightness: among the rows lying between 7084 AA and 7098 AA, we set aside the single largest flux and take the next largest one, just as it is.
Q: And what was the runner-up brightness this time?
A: 6.24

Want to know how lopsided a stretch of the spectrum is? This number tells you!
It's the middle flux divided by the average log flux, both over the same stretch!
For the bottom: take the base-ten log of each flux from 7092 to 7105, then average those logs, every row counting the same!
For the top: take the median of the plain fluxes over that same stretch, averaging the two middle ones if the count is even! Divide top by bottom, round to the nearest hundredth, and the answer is 7.37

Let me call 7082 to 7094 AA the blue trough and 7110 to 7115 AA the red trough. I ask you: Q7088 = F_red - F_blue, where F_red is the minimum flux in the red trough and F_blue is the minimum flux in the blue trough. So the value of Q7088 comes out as 0.61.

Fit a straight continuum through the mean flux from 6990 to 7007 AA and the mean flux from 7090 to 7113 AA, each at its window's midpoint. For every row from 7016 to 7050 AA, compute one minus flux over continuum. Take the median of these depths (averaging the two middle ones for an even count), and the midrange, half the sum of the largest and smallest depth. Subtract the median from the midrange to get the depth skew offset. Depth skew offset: -0.018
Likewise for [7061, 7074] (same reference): -0.074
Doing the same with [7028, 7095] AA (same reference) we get -0.015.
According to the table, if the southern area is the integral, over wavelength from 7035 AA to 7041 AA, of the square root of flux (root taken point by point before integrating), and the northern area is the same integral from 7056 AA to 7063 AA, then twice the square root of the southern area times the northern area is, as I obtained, 31.7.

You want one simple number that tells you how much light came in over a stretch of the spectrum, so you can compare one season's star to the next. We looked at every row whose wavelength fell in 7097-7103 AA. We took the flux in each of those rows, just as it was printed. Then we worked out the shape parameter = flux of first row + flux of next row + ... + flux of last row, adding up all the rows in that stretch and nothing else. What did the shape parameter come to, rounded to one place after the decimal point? 24.0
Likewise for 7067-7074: 23.6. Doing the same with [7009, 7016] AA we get 25.9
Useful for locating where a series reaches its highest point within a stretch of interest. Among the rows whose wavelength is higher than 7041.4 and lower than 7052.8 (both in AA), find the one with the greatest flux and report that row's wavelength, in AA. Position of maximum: 7048.74 AA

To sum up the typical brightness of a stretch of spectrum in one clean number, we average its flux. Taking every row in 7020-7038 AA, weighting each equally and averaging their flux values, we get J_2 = 5.81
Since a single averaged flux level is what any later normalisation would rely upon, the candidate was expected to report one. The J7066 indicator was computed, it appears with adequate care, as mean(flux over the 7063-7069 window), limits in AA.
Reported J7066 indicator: 5.57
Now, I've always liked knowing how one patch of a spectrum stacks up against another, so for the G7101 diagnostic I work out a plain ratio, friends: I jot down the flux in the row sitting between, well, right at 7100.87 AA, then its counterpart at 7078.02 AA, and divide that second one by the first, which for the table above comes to 0.91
